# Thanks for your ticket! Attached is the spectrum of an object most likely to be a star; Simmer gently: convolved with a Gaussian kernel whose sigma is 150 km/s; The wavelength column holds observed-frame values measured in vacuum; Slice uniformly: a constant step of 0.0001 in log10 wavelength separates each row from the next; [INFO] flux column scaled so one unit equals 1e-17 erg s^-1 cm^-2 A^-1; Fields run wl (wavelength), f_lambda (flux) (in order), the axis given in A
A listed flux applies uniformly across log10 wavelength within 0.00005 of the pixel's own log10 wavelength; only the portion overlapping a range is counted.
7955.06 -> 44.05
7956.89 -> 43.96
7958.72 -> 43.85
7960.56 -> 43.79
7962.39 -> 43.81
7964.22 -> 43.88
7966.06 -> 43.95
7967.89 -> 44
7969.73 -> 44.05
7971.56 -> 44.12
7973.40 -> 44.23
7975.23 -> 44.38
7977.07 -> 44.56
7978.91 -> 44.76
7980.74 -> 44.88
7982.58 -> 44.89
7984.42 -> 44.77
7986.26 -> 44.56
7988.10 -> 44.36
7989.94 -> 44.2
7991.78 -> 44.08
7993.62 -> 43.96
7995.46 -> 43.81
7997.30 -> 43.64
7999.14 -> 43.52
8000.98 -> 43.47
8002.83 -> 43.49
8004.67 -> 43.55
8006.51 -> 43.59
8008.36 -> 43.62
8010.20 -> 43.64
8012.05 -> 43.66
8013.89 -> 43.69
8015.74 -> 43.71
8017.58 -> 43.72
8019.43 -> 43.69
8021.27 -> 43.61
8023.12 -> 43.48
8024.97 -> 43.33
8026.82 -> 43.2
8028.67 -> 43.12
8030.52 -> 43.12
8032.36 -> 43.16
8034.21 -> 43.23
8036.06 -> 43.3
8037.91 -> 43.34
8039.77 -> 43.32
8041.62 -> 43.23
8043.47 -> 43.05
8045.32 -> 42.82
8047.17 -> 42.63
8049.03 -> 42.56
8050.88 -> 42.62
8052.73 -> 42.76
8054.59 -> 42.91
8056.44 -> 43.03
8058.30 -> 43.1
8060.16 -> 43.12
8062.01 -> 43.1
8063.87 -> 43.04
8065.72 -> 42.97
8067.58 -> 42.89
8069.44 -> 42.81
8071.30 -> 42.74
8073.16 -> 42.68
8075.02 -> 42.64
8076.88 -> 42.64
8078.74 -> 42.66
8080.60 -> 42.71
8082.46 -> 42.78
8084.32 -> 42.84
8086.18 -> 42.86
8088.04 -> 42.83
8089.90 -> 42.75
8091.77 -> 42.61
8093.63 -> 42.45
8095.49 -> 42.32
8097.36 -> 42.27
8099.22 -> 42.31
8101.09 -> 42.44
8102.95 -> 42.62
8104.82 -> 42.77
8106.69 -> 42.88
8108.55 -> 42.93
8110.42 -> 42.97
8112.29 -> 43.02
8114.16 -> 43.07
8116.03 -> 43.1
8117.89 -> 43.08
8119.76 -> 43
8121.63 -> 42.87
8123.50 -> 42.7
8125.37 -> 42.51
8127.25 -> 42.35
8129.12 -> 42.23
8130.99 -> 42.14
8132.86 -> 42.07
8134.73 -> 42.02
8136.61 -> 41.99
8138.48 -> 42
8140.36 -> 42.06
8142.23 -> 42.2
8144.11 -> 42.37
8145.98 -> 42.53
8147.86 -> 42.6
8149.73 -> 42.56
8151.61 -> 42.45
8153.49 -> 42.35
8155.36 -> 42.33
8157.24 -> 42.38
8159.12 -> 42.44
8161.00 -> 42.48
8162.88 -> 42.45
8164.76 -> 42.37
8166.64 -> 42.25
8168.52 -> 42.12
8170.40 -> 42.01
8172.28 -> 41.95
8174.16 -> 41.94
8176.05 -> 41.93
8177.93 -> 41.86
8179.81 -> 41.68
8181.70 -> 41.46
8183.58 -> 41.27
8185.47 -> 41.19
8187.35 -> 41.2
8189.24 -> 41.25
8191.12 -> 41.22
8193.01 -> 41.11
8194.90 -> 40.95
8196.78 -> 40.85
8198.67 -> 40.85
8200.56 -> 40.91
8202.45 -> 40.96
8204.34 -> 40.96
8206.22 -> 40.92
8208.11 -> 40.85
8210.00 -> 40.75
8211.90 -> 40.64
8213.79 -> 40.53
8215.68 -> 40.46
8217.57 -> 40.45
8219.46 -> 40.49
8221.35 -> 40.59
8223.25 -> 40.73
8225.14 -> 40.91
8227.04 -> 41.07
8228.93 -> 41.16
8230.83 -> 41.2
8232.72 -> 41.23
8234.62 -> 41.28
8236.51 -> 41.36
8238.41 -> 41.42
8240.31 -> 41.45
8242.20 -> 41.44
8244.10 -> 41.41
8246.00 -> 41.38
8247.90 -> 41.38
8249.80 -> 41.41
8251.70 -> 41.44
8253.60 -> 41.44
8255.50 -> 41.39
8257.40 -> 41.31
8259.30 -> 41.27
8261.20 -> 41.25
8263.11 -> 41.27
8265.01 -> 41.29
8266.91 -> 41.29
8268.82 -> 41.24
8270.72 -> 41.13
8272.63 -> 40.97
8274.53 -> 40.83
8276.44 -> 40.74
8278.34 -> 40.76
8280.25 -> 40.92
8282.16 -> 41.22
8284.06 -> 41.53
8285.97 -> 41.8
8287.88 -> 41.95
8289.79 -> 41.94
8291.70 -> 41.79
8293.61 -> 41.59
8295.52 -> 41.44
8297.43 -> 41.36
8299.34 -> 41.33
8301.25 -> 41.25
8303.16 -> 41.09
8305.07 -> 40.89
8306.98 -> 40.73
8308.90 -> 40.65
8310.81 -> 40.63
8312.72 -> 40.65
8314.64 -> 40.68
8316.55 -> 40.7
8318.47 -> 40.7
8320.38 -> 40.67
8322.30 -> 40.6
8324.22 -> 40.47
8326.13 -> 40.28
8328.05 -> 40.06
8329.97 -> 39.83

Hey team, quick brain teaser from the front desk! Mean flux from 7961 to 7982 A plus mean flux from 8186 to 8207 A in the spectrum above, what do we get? 85.3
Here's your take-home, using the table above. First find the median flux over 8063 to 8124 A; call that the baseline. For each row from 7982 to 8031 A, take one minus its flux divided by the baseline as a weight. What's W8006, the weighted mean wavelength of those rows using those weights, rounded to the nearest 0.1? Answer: 8001.0 A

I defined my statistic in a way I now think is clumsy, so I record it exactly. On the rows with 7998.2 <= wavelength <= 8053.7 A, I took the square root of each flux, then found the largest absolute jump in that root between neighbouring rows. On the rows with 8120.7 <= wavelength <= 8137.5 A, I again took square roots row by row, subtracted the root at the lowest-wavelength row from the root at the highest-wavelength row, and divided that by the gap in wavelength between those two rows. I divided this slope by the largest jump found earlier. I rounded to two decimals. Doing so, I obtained -0.26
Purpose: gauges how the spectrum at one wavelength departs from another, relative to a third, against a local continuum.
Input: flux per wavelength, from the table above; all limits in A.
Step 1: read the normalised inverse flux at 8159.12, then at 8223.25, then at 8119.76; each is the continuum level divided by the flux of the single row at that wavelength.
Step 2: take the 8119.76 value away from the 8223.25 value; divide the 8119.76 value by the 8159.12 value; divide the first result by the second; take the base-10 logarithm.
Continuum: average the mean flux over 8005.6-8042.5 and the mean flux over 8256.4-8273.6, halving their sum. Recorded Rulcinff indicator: -1.26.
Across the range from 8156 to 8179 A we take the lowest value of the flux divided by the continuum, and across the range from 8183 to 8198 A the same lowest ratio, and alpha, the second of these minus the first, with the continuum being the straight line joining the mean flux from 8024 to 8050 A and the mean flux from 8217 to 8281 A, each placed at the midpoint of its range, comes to -0.020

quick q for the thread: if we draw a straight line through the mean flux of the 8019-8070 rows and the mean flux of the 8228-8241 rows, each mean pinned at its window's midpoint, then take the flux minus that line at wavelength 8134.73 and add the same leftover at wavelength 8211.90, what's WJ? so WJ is -1.1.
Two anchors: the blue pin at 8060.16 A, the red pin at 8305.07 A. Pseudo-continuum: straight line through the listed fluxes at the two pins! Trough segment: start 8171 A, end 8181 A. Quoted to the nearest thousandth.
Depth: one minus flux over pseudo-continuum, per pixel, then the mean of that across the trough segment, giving 0.005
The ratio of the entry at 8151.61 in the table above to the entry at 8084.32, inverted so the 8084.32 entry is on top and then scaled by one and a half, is 1.51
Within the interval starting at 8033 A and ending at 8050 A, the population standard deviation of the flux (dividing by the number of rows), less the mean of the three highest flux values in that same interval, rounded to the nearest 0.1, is -43.0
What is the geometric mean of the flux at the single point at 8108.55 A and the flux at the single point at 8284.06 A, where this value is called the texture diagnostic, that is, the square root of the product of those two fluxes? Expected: 42.2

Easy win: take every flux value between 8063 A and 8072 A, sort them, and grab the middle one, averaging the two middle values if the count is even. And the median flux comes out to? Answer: 42.9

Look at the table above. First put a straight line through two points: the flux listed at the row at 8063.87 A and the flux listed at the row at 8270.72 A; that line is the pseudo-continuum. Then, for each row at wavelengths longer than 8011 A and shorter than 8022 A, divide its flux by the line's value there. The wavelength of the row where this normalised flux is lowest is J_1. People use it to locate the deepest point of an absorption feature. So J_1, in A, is 8012.05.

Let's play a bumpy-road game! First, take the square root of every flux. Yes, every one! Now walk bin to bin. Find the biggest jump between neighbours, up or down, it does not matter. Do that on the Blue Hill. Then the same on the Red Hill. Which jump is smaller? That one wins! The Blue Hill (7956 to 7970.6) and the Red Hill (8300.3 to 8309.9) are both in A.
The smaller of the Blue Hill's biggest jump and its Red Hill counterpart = 0.0083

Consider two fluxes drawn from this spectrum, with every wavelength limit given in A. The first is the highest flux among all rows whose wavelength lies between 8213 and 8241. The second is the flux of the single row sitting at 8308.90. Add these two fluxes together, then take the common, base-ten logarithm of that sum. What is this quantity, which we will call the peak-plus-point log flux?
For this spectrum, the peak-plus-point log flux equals 1.91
